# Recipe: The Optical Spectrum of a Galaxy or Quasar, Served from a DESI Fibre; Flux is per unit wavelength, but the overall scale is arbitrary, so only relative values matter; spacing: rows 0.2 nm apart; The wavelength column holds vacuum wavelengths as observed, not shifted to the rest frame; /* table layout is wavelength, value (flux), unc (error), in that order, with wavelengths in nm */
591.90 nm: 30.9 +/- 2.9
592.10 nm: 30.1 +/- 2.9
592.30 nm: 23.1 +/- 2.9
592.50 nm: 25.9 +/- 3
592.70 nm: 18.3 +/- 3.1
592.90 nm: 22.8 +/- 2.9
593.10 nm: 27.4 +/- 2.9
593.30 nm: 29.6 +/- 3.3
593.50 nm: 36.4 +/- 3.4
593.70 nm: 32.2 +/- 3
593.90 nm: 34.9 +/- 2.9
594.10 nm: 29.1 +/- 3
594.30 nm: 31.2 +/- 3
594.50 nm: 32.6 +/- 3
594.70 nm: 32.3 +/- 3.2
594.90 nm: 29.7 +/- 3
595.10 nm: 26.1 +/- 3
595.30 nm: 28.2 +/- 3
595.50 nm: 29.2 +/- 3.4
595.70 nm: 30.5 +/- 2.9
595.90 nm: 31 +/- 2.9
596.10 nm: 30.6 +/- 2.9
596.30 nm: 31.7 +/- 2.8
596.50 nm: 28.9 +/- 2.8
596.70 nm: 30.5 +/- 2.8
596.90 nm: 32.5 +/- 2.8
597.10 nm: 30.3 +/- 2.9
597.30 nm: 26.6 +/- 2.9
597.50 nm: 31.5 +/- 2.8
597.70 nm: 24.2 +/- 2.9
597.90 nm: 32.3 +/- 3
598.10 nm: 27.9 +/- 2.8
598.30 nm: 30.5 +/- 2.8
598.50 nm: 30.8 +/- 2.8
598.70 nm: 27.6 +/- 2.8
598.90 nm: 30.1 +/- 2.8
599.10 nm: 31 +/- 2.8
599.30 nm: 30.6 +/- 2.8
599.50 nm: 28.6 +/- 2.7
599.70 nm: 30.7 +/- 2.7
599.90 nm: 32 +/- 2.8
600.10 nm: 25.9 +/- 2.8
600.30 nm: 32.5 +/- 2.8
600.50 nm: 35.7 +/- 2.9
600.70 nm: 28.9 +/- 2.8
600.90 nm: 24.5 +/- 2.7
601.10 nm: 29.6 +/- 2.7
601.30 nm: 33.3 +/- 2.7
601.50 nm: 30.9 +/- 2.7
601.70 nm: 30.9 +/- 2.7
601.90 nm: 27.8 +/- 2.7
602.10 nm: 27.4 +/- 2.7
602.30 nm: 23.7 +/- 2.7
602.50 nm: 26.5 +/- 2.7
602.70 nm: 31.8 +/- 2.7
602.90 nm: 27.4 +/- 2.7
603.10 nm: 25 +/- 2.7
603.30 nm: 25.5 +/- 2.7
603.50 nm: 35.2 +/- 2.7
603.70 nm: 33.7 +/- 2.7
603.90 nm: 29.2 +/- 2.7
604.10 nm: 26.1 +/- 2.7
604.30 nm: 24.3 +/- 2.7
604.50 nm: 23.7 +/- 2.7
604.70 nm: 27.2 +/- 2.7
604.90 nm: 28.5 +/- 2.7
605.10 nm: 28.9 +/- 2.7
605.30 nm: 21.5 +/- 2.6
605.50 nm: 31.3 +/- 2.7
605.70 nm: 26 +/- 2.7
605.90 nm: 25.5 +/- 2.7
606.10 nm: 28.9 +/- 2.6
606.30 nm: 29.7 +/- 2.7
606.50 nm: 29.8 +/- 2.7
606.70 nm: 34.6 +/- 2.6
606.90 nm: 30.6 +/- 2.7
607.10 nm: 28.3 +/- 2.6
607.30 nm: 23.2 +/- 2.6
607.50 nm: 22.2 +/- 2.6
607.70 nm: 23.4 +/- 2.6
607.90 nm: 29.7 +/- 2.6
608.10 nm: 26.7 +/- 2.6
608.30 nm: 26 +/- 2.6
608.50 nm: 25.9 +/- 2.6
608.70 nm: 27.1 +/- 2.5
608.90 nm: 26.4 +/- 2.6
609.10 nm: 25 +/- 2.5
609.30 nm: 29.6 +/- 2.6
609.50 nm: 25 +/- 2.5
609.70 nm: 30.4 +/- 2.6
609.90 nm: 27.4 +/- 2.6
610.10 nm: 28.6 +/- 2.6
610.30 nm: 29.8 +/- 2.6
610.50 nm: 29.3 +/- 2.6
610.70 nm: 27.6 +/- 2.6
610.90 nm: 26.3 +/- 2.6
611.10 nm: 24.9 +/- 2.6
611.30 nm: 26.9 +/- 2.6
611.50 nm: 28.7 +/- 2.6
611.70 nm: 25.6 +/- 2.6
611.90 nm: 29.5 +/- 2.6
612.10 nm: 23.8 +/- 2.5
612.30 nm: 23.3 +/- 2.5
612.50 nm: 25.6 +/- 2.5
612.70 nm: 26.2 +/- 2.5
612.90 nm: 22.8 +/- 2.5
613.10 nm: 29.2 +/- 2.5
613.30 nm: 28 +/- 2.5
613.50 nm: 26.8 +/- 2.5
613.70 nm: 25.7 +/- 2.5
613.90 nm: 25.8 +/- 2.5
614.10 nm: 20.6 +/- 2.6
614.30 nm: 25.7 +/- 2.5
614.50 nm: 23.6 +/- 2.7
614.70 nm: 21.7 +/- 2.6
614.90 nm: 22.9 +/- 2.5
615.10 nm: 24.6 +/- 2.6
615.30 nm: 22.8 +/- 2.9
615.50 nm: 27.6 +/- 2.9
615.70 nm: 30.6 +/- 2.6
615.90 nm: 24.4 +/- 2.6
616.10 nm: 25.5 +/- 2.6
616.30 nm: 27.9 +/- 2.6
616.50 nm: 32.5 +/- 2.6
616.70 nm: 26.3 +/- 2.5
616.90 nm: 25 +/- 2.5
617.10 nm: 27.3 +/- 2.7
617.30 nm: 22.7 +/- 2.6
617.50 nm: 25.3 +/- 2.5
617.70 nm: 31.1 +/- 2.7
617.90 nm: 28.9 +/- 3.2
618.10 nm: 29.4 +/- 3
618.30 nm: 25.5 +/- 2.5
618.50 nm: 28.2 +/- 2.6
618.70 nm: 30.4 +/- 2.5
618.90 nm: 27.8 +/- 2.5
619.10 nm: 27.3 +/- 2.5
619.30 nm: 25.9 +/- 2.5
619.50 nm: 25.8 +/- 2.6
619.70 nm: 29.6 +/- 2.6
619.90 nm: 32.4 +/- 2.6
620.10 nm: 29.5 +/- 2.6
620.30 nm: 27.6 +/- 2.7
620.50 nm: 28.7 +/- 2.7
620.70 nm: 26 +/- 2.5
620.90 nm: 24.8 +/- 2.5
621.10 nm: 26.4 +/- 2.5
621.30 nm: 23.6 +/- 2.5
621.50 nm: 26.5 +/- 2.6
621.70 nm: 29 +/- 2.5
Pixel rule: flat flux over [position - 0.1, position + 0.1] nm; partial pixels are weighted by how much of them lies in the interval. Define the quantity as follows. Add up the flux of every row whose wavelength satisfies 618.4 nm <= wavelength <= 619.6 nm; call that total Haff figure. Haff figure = 165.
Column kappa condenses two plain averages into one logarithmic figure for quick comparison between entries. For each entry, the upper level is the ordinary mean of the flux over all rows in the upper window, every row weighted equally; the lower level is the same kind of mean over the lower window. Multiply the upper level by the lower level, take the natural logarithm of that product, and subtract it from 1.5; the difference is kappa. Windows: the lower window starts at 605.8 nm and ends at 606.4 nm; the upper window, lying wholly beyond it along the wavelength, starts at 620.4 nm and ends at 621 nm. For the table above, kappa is -5.11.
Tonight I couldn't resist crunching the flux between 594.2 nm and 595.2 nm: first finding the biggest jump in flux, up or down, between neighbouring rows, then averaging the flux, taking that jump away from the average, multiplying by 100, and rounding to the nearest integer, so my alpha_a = 2678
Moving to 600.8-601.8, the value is 2474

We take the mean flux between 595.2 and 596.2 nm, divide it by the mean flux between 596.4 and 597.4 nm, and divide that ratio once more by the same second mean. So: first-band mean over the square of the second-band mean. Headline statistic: 0.034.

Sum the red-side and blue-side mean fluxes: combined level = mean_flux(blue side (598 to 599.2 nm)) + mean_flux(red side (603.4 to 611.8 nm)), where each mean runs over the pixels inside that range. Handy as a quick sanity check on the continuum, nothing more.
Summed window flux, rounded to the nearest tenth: 57.2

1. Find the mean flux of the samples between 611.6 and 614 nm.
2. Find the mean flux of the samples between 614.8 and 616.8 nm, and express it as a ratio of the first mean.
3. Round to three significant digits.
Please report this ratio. 1.02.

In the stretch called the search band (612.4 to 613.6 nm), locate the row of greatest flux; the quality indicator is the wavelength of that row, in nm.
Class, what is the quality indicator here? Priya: 613.10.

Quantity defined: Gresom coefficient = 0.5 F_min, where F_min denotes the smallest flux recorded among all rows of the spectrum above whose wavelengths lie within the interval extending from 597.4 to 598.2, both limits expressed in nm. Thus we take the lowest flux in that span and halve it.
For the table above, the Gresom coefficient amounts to 12.1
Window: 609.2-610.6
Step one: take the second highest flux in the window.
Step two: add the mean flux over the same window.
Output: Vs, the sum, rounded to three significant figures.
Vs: 58.4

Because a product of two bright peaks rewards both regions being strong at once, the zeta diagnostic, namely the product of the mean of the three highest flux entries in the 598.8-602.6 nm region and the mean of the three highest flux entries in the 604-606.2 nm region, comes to 1005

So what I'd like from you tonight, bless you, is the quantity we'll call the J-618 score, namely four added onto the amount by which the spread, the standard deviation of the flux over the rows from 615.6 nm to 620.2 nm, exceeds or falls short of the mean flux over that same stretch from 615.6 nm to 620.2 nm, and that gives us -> -21.2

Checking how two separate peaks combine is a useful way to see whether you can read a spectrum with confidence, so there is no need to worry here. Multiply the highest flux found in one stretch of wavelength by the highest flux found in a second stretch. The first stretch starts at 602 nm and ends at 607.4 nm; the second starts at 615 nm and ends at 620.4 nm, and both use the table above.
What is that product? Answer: 1144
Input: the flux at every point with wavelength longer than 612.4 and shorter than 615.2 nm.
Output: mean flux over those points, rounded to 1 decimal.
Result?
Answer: 24.9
